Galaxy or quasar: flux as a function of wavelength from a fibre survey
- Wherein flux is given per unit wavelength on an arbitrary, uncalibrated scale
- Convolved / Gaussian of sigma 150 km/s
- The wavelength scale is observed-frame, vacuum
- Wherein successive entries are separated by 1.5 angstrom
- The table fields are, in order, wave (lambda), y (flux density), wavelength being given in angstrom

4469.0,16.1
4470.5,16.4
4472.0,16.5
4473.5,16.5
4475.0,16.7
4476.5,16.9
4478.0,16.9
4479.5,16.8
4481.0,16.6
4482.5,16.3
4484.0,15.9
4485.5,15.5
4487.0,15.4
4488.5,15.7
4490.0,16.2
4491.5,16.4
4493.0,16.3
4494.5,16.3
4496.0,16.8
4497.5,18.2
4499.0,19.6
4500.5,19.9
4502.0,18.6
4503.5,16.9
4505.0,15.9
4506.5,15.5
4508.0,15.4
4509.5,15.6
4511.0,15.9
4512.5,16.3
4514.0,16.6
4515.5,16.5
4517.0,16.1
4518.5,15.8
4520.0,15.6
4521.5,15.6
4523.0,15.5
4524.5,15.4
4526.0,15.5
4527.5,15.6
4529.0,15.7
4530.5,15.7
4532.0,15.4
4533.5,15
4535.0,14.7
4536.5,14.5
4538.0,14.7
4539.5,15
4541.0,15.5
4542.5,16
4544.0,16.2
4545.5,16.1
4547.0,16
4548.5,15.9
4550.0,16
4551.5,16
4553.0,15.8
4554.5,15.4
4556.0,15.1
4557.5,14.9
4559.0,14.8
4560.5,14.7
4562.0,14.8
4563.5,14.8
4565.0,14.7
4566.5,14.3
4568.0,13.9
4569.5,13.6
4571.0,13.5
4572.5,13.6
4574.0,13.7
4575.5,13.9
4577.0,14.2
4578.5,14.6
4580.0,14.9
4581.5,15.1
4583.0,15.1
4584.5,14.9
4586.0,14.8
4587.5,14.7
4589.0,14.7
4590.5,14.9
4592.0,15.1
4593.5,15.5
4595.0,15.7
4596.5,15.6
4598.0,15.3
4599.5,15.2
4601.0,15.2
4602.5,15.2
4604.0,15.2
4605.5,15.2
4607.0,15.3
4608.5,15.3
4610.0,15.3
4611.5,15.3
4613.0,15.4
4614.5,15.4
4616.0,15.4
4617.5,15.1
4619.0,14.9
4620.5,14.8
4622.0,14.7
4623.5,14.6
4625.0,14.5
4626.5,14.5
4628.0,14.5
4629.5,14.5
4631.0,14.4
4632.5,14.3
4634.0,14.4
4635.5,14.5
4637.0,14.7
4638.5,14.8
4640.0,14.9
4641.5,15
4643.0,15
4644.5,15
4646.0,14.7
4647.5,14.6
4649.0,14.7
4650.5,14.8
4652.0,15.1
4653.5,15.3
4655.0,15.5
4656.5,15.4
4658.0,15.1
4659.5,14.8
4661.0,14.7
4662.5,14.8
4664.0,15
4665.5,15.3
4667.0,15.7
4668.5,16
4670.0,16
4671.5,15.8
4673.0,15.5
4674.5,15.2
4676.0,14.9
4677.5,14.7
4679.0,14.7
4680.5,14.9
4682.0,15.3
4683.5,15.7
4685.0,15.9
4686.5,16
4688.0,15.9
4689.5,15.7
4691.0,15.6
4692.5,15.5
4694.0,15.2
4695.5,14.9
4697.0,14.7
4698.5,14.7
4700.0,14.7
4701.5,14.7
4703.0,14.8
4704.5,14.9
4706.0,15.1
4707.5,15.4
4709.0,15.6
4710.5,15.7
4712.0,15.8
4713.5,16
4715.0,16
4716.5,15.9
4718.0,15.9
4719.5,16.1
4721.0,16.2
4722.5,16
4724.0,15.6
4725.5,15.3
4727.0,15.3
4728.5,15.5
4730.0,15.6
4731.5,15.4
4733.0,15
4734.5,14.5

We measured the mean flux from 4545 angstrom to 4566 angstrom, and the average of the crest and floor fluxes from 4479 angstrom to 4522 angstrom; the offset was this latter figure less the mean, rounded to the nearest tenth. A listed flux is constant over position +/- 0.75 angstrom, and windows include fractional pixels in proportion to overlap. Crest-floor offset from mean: 2.3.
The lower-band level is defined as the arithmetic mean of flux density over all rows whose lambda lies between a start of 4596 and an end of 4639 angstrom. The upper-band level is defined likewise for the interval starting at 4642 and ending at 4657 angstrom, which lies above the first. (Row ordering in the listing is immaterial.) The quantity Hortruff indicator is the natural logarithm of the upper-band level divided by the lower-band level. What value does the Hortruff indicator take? 0.00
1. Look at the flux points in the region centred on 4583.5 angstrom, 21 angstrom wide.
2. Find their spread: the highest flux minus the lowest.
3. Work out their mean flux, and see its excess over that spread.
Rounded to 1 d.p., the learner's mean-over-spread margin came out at 12.9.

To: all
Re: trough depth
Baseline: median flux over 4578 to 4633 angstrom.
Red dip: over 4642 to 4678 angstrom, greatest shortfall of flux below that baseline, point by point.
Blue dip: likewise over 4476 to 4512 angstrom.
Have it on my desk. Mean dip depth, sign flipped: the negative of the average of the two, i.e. -0.10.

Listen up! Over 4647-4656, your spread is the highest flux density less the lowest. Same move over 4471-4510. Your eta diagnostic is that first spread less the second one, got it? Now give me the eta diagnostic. -3.6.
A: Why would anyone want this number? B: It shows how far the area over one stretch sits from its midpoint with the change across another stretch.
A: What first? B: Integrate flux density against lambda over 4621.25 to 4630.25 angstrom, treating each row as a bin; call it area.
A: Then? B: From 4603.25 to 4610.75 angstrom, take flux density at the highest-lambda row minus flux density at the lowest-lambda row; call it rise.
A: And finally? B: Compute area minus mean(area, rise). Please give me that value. 65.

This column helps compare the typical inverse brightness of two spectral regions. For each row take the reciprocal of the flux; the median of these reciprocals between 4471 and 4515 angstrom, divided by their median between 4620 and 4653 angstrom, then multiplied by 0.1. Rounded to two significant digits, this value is 0.090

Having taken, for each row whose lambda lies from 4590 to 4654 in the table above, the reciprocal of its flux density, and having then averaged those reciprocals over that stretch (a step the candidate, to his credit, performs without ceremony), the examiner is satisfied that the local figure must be 0.067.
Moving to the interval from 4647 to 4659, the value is 0.066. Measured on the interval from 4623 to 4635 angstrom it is 0.069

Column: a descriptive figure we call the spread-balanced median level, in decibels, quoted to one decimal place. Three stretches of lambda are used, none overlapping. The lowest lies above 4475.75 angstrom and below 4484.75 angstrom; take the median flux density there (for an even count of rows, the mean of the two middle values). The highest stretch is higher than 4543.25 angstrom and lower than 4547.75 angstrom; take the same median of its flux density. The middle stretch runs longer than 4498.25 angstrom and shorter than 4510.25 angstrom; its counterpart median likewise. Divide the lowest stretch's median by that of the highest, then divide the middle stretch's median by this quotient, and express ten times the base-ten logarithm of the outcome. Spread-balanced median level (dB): 12.0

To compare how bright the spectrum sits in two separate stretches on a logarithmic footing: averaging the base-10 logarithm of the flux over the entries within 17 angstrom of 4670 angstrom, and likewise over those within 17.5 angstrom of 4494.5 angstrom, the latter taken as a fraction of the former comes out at 1.03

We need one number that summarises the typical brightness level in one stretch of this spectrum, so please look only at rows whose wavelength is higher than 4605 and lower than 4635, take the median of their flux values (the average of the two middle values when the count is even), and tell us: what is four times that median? 59.4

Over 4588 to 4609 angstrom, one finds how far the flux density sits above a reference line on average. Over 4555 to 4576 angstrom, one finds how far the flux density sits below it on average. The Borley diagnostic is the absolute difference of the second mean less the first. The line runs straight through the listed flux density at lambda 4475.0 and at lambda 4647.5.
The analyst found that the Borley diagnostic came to 1.2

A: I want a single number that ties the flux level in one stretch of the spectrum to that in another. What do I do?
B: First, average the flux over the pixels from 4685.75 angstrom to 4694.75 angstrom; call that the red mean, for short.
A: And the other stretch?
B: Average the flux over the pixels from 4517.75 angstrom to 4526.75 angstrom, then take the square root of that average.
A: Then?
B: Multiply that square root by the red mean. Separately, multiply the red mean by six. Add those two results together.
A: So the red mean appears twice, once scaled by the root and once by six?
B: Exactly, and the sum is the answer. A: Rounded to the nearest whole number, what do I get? 156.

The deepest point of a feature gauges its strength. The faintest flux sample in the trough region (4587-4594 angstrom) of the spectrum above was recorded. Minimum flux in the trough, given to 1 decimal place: 14.7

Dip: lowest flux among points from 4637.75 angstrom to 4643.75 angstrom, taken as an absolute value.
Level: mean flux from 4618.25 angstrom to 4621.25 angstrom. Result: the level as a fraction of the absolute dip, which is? 1.00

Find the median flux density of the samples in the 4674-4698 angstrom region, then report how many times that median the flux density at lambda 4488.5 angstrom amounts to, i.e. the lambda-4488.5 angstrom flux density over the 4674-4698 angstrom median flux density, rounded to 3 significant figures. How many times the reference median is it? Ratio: 1.03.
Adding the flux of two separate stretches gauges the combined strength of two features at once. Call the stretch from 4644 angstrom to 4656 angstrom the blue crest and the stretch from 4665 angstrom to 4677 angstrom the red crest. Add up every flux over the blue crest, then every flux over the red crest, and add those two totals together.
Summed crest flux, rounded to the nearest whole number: 244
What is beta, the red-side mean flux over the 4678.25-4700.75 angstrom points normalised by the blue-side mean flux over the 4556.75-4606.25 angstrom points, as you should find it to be 1.04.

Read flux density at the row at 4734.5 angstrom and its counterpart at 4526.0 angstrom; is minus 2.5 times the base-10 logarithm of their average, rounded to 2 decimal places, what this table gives -2.94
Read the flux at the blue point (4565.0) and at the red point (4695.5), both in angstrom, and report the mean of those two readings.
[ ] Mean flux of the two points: 14.8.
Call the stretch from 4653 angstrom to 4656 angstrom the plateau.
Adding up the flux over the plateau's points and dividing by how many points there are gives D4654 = 15.4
